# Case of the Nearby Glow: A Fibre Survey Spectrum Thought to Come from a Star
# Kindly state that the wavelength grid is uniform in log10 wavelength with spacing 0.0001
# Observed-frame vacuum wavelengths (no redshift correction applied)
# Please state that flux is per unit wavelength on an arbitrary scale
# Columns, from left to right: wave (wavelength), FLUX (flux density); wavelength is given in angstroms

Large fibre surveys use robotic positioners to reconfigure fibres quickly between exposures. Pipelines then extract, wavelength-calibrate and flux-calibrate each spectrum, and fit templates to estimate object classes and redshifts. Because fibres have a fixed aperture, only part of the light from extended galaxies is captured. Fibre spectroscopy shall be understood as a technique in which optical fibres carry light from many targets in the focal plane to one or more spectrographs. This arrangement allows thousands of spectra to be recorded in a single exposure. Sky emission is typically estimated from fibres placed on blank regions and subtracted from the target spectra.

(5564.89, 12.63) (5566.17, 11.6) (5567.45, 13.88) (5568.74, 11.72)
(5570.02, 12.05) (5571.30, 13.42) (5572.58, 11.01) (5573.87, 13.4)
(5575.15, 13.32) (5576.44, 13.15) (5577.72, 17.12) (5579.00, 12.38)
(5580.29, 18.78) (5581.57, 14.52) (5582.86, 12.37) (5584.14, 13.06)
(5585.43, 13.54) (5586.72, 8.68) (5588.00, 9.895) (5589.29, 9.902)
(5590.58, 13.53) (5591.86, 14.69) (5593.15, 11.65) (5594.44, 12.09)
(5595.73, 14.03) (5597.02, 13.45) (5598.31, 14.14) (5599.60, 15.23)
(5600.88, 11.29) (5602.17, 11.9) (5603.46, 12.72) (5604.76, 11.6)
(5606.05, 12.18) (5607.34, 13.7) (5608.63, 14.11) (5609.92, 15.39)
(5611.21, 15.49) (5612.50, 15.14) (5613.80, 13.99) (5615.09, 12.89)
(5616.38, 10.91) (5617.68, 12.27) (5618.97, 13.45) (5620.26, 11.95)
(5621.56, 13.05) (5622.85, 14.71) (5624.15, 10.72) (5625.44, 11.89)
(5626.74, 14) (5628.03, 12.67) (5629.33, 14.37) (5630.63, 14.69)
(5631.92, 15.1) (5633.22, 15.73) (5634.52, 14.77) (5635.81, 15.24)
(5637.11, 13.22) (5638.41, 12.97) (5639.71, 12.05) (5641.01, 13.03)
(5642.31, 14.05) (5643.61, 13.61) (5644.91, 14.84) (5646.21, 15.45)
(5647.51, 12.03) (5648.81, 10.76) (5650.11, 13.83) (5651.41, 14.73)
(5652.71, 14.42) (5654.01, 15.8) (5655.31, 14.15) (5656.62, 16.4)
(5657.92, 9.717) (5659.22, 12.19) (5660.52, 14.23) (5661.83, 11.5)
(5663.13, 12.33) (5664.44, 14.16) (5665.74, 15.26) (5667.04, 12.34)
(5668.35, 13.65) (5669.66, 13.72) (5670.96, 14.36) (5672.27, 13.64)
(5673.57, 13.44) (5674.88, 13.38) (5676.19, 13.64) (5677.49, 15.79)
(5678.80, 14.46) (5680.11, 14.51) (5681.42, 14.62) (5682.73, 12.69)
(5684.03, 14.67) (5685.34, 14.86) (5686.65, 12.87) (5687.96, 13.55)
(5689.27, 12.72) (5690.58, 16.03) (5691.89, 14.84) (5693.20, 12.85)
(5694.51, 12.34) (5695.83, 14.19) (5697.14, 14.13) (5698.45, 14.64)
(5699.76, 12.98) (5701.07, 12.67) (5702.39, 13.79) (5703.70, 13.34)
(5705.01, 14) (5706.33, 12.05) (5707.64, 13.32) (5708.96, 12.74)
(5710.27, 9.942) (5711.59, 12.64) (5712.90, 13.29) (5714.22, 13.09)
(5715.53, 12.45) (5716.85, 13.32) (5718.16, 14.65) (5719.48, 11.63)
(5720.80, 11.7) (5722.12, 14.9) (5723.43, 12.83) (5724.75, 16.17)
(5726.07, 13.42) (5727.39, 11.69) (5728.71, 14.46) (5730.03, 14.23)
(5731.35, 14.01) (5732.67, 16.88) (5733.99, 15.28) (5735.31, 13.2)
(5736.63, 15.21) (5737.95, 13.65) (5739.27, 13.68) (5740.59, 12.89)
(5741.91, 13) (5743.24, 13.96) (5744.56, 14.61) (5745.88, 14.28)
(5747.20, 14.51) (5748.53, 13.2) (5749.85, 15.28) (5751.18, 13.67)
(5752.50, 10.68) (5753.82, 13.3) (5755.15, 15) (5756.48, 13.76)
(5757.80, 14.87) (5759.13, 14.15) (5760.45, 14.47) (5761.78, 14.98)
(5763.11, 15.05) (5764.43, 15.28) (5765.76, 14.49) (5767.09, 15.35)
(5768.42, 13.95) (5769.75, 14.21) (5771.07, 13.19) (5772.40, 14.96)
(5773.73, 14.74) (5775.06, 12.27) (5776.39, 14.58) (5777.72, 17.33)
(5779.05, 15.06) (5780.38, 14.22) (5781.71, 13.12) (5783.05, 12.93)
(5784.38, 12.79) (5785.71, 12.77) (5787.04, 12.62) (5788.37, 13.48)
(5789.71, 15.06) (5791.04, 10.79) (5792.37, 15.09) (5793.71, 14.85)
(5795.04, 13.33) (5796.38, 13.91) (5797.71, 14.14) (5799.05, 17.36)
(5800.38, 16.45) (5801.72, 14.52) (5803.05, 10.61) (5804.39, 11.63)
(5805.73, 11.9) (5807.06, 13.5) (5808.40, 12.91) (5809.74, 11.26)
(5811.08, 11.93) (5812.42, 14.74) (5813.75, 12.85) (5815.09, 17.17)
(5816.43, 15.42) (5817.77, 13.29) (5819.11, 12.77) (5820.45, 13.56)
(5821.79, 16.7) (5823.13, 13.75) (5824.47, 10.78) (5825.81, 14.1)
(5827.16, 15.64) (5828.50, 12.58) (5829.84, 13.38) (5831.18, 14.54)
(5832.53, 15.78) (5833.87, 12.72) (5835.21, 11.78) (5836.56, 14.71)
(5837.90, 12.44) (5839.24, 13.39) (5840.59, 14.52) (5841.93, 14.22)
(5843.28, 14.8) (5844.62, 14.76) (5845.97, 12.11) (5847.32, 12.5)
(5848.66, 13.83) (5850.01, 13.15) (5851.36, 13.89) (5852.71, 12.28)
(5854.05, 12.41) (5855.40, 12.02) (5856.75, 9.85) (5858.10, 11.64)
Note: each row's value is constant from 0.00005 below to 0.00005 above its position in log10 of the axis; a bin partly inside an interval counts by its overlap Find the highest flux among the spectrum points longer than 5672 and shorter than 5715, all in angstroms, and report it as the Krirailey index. 16.03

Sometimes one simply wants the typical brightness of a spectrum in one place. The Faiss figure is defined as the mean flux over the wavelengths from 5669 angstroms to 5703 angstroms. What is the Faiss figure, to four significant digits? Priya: 13.90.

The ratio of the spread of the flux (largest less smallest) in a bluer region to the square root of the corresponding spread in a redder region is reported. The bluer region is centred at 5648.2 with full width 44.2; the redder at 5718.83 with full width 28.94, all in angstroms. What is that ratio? 2.5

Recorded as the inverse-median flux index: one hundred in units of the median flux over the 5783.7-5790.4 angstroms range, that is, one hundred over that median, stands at 7.8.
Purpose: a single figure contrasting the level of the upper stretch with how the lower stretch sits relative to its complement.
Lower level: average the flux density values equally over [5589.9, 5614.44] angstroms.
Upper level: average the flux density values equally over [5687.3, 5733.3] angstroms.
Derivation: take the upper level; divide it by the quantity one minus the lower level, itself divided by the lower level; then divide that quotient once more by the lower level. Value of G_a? -1.08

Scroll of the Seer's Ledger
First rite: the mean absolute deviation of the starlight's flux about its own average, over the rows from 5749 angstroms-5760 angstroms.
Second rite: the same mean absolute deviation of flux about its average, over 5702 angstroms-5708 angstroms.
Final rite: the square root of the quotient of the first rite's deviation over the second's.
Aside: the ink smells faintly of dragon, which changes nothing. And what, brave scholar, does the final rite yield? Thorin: 1.4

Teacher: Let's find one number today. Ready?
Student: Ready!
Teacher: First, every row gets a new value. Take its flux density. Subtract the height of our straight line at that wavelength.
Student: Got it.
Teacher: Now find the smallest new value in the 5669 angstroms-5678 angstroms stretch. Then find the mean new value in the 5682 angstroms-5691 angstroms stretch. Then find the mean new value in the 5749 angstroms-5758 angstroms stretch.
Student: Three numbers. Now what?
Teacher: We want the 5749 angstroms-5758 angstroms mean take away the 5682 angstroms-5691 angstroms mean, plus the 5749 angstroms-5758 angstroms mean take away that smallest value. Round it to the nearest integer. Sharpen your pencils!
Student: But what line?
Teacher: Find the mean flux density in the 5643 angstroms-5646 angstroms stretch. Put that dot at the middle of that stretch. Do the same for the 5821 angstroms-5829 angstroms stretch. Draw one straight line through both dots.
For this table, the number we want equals 1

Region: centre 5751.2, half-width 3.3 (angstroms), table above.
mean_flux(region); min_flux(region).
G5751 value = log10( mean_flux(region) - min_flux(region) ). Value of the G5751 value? 0.41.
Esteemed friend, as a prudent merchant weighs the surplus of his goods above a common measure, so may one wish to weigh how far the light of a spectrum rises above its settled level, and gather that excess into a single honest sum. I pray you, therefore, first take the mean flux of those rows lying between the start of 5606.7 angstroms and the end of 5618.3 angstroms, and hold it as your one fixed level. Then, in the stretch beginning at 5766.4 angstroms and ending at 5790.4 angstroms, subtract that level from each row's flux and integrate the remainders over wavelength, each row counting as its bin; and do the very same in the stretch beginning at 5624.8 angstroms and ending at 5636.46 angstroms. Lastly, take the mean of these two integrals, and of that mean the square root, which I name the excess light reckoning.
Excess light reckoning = 2.5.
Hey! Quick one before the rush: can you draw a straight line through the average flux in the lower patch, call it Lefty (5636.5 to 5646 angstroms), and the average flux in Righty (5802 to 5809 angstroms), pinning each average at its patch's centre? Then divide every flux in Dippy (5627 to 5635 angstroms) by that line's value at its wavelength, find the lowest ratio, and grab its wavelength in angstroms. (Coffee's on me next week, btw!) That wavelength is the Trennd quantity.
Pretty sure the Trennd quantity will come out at 5628.03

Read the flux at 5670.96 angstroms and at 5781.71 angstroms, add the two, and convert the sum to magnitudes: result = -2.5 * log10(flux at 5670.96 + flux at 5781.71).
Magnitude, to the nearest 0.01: -3.60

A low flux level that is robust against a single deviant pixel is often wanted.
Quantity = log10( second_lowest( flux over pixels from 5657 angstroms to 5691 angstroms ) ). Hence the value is 1.06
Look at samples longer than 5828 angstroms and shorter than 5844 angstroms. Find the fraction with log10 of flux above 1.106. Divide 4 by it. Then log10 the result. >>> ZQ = 0.78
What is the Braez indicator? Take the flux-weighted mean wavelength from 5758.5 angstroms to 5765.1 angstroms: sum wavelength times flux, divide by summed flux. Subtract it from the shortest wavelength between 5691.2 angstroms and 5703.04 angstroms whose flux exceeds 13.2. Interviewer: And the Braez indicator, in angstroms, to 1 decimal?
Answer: -69.9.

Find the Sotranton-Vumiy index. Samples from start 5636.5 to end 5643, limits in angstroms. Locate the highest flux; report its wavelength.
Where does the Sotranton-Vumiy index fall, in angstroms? 5642.31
